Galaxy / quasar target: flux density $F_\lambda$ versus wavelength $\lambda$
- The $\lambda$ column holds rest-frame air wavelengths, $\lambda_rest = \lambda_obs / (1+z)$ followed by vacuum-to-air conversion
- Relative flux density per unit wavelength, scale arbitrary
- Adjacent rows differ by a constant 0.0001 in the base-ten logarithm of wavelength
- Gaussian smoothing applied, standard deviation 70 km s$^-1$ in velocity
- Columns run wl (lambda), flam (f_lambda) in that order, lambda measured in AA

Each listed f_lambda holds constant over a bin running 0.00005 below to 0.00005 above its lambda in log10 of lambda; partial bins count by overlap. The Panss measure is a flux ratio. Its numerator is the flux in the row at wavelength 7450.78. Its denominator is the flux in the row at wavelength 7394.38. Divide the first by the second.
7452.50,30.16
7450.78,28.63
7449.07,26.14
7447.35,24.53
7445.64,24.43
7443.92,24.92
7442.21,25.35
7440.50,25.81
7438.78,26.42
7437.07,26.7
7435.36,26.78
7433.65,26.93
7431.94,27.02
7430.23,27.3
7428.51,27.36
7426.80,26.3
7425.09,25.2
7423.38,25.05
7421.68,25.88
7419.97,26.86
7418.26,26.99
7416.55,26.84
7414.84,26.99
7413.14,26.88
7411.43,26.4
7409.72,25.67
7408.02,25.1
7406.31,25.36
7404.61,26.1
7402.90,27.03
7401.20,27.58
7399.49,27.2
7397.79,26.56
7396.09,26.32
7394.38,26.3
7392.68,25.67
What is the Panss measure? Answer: 1.09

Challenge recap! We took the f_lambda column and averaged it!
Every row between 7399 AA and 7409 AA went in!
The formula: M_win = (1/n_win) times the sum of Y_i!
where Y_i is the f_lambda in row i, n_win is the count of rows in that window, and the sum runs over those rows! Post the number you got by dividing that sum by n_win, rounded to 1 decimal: 26.4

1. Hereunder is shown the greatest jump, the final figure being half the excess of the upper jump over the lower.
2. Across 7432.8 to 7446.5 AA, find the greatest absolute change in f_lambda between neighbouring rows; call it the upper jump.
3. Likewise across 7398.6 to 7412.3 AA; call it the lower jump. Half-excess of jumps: -0.16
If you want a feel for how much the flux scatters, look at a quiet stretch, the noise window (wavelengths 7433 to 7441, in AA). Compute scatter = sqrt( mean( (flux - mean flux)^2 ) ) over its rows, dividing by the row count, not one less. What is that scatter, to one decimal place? 0.4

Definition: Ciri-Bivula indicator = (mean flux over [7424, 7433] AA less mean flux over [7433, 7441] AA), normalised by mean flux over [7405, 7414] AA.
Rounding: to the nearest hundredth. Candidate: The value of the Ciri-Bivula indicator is 0.00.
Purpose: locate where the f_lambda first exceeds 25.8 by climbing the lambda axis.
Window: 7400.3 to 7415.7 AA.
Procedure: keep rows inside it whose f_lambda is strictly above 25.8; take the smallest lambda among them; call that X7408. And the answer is 7401.20 AA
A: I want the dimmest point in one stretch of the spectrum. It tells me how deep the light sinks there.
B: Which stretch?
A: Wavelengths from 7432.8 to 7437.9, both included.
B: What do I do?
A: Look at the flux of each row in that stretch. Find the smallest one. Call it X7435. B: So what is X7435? 26.7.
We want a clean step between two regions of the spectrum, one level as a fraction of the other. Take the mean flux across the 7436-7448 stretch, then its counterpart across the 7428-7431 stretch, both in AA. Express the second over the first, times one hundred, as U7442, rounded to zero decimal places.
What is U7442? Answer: 107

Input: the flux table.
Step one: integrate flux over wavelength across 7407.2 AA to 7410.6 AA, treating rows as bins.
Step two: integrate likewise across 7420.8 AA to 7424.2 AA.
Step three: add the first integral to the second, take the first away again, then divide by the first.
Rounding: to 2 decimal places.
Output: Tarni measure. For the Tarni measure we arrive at 1.00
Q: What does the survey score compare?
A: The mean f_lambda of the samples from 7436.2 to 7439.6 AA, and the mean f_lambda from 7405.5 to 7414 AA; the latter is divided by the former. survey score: 0.97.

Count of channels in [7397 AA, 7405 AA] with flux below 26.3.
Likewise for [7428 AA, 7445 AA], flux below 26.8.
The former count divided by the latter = 0.17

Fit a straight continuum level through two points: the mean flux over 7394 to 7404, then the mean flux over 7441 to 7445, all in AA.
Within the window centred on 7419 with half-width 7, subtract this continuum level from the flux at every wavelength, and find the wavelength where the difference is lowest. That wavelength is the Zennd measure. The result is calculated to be 7423.38 AA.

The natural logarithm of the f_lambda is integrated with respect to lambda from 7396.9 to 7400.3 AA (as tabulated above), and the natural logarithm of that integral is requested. 2.42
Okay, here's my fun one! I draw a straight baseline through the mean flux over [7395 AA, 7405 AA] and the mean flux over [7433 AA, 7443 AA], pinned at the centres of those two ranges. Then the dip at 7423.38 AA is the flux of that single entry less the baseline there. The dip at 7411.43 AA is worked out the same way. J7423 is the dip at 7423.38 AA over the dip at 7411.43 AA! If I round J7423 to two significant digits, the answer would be 5.6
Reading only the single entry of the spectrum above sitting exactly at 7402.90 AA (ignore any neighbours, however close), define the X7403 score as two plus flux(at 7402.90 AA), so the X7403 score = 29.0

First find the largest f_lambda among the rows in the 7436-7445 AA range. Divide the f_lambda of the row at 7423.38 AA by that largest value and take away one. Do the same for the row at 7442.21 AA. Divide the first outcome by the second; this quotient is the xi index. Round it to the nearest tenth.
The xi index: 1.2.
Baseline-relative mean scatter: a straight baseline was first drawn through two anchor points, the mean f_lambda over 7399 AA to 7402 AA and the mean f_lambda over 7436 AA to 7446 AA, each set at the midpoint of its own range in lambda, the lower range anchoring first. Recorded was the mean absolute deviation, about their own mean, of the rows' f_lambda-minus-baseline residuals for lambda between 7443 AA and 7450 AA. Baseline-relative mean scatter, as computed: 0.62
